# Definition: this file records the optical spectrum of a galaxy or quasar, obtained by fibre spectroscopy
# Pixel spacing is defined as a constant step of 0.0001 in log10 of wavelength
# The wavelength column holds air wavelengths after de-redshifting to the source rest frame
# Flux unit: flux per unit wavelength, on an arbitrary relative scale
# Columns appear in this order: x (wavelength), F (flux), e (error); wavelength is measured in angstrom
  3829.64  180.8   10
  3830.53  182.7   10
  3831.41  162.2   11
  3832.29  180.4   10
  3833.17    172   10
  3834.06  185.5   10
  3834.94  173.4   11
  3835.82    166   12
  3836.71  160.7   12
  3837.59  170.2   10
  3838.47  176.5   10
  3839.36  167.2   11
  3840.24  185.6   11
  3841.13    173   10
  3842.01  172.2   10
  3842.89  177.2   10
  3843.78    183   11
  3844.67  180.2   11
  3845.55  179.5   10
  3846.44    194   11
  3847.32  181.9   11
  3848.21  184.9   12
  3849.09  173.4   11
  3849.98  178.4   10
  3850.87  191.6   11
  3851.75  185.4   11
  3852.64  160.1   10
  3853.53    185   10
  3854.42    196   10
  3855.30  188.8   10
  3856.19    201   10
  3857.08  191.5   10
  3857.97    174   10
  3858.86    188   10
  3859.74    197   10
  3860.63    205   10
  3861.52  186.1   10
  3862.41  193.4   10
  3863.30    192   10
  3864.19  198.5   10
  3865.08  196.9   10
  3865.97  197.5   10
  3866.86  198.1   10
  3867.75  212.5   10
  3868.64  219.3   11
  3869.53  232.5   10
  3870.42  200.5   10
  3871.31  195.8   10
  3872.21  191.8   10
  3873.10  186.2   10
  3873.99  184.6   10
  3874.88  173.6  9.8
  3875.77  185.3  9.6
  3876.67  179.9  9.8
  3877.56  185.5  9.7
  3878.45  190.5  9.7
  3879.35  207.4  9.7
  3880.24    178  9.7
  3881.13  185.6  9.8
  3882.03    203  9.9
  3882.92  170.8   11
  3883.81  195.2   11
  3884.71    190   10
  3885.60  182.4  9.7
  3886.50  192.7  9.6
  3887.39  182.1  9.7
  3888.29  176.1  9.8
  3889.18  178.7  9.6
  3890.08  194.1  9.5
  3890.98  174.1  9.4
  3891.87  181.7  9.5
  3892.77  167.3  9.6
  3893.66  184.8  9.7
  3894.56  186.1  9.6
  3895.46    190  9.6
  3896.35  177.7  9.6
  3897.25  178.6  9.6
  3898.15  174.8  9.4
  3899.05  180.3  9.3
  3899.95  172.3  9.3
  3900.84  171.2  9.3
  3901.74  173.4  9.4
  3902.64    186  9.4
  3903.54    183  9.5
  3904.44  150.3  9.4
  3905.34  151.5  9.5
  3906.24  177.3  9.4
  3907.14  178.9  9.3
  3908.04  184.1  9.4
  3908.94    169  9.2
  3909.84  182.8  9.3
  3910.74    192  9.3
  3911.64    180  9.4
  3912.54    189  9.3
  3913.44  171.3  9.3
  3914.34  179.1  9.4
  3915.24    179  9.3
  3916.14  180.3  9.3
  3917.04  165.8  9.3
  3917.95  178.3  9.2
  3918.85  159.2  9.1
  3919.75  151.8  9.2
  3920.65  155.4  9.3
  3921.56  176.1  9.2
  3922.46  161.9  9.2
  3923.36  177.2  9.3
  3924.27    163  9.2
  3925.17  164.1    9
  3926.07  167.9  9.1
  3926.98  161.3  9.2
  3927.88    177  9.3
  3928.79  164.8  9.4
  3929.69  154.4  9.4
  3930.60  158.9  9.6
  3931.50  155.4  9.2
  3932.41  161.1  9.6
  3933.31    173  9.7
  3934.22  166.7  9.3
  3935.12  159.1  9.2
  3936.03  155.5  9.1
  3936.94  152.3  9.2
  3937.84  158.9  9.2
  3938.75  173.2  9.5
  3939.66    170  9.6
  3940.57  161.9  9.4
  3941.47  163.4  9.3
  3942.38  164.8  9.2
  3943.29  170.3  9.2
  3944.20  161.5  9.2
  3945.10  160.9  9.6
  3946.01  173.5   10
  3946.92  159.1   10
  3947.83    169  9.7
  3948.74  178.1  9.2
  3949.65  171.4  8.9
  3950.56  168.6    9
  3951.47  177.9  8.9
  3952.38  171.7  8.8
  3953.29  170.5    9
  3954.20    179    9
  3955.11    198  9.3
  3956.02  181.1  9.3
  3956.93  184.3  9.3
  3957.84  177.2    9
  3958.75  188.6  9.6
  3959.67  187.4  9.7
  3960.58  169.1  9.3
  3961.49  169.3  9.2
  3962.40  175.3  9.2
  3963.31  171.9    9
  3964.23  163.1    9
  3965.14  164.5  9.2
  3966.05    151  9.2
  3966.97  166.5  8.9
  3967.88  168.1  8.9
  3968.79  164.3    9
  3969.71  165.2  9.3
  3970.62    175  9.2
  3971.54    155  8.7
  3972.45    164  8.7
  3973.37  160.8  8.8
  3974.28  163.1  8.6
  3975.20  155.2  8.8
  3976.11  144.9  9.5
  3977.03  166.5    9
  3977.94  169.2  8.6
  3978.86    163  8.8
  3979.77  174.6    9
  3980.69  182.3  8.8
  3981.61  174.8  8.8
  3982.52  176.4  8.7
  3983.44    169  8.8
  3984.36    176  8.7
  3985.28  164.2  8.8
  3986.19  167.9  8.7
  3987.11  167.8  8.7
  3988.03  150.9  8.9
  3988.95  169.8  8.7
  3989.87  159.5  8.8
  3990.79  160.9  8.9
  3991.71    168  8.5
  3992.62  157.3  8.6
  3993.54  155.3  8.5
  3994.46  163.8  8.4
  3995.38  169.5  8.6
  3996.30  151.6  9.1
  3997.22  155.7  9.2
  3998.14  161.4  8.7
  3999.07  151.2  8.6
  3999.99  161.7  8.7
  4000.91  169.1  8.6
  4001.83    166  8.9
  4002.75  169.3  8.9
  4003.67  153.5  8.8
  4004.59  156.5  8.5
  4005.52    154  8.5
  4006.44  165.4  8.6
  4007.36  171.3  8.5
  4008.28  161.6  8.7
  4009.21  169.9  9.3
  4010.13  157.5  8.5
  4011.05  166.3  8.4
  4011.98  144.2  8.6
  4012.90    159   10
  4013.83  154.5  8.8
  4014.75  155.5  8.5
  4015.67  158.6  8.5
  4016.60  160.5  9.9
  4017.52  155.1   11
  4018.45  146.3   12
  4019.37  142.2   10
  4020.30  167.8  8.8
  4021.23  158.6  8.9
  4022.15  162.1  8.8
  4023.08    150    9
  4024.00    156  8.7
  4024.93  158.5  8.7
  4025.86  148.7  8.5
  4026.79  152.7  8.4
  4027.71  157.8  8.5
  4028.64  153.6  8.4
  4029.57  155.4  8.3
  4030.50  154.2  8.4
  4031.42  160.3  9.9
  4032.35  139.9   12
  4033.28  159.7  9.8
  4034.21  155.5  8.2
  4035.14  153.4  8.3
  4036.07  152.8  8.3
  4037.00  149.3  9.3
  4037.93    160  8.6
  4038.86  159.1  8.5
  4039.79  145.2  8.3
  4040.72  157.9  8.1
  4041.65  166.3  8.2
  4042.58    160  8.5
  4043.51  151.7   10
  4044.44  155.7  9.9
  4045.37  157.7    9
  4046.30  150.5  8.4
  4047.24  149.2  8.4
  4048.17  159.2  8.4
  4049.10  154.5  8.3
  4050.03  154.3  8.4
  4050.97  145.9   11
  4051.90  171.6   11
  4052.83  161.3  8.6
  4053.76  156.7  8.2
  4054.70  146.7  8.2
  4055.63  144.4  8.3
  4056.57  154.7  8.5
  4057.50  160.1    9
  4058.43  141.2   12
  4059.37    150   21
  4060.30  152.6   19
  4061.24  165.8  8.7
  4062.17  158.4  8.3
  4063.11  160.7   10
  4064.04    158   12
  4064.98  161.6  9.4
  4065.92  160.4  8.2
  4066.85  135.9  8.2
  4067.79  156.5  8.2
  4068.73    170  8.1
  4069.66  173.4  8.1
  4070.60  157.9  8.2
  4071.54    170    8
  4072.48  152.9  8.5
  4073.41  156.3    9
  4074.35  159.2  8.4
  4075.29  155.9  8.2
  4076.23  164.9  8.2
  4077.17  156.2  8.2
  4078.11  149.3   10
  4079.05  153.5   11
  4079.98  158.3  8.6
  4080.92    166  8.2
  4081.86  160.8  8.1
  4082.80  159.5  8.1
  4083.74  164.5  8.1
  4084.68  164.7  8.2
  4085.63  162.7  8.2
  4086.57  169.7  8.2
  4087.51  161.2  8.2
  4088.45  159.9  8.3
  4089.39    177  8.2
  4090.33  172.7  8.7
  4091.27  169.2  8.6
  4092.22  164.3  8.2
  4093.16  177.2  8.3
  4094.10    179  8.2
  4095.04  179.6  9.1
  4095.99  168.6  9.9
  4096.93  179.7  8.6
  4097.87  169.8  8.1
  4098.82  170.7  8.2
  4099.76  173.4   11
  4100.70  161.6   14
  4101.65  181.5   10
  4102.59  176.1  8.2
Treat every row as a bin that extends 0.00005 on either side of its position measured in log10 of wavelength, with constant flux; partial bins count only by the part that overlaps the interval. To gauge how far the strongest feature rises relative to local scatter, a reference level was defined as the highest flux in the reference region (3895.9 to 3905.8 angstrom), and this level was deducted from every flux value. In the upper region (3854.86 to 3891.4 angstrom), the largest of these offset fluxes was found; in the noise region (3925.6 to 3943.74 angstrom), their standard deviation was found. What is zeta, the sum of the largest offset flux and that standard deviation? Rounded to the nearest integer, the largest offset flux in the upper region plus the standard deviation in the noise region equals 53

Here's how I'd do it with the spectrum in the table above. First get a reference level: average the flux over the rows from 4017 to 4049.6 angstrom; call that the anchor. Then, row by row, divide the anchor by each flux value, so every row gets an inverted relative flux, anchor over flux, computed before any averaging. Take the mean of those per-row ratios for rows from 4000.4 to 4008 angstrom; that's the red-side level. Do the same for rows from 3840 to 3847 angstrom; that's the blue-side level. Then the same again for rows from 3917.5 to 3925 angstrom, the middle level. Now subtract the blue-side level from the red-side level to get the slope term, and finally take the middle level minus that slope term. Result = 0.85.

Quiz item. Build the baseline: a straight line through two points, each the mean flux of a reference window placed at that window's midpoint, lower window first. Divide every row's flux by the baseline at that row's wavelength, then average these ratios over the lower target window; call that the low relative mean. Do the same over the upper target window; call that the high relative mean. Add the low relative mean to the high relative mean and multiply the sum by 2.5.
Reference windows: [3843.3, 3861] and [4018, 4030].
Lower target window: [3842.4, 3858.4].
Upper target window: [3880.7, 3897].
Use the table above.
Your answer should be 5.03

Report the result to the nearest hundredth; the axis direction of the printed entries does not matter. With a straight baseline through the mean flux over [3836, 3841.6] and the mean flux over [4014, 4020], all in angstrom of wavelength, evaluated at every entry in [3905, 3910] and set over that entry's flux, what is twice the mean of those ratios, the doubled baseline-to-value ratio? 1.90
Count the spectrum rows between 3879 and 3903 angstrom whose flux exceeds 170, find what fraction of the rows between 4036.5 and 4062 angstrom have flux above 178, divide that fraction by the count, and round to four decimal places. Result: 0.0000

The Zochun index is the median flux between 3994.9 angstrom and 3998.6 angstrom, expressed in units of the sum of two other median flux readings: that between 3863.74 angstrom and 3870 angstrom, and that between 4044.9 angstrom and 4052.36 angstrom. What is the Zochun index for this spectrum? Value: 0.45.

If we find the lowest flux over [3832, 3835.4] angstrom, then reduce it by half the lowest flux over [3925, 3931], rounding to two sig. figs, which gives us 95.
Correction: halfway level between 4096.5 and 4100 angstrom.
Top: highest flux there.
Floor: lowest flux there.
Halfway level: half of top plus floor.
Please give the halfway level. 175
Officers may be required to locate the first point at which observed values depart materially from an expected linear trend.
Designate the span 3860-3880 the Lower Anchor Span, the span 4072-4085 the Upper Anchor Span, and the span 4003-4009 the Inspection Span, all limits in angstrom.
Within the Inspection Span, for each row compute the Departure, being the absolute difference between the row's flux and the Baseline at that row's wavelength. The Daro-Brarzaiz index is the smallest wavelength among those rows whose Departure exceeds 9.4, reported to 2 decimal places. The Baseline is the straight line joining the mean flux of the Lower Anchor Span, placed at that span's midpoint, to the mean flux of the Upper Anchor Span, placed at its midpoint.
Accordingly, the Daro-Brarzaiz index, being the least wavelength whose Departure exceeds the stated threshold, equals 4003.67 angstrom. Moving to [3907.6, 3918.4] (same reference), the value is 3908.94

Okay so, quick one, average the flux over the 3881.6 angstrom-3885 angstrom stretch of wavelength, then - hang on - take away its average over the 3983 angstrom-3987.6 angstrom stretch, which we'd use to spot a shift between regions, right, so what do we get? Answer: 21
